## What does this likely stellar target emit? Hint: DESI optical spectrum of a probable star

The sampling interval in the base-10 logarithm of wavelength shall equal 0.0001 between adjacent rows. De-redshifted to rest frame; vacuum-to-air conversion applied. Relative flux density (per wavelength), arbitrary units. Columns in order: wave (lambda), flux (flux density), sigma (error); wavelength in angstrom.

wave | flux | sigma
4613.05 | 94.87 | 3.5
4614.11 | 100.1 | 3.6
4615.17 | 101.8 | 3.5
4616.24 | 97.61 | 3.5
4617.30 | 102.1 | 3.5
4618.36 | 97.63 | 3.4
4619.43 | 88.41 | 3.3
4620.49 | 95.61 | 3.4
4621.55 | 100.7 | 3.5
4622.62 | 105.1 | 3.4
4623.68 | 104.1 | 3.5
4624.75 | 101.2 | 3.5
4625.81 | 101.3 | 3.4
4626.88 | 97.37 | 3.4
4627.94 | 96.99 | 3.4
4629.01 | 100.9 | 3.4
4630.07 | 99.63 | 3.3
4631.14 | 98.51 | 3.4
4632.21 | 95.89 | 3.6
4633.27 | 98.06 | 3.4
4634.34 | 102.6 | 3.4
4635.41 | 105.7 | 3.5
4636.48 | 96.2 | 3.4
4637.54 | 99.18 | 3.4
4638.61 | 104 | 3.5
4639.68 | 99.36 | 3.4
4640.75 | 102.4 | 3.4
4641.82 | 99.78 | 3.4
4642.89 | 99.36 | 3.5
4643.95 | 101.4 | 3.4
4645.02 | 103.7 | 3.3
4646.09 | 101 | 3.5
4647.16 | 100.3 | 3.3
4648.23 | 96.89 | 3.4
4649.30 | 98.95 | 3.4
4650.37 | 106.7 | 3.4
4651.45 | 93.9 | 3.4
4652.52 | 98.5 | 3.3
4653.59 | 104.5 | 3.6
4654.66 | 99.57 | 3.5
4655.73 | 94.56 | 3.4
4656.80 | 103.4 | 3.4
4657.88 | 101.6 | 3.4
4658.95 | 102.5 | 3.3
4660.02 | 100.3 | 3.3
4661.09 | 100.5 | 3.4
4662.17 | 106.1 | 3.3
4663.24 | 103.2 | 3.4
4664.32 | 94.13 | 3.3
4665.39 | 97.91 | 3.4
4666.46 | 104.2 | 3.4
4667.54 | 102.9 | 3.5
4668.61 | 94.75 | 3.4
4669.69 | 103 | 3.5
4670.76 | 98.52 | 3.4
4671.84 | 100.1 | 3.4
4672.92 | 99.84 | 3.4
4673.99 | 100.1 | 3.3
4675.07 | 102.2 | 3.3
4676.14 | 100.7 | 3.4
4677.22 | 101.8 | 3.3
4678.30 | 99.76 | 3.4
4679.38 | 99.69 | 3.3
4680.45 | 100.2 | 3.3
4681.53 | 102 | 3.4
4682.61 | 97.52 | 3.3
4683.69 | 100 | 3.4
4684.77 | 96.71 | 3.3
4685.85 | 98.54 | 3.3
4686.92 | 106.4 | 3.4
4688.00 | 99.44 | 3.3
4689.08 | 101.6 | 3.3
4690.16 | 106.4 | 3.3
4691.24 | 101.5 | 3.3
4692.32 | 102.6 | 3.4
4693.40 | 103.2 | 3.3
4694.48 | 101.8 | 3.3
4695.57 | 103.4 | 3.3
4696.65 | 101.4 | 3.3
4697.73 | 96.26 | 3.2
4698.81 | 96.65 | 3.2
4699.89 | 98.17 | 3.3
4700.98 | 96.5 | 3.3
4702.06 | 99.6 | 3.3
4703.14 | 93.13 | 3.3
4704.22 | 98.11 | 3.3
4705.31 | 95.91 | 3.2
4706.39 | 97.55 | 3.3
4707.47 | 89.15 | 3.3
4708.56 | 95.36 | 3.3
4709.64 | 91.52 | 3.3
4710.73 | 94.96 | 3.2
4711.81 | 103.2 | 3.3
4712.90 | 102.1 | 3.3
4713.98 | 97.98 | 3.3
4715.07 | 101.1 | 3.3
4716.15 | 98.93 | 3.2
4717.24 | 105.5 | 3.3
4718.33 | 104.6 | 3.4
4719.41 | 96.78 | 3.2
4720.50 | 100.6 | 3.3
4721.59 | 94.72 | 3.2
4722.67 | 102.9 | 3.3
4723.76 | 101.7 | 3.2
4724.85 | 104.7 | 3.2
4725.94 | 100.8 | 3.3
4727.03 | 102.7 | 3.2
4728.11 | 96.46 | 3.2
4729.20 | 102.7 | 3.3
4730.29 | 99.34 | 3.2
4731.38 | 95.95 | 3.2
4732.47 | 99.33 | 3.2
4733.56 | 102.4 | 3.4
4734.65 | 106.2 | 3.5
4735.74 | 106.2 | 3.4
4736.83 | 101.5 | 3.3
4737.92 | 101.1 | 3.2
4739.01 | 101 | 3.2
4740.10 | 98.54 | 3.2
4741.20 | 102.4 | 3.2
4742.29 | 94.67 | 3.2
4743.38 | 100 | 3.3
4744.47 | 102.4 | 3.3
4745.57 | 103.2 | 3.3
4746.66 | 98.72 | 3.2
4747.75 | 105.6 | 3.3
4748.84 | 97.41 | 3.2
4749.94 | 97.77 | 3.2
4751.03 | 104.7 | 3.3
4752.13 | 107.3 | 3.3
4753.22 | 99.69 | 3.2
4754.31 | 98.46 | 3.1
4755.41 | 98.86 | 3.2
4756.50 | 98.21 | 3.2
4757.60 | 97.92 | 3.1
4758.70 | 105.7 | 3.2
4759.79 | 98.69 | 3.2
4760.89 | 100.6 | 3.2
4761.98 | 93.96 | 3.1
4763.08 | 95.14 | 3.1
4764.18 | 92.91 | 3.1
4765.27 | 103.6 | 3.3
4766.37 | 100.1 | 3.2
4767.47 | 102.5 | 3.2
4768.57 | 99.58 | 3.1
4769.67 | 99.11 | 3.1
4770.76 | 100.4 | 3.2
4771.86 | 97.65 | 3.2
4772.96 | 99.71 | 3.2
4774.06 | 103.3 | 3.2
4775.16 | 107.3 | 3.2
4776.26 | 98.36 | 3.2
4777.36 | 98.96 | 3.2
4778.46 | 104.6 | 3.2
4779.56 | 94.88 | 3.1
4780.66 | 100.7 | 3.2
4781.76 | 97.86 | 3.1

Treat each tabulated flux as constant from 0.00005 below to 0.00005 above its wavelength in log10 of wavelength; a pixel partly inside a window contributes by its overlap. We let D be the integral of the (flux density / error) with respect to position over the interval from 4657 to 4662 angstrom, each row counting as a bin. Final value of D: 152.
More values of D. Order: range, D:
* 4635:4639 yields 117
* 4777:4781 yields 126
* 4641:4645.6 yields 137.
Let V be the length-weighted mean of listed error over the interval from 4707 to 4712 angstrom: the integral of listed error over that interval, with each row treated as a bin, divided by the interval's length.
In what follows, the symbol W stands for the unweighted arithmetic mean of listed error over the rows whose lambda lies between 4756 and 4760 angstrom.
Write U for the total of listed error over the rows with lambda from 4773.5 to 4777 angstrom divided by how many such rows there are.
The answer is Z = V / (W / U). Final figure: 3.30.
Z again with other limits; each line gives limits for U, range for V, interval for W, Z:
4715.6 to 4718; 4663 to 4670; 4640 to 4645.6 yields 3.26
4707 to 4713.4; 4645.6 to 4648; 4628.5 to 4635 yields 3.27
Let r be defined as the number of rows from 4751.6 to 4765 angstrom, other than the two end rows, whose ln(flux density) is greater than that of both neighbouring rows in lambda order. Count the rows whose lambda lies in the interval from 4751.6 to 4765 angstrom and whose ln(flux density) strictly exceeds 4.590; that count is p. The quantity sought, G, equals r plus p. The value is 10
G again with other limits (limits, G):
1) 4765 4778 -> 13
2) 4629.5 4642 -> 12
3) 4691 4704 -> 11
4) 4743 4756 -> 12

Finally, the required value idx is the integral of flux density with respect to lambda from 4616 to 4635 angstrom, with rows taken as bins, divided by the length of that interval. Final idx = 99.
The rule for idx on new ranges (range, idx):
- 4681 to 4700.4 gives 101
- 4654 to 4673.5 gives 100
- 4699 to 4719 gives 98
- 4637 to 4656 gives 100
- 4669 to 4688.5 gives 100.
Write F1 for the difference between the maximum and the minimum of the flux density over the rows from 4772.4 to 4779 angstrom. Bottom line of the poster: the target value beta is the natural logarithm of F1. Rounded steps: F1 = 8.9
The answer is 2.19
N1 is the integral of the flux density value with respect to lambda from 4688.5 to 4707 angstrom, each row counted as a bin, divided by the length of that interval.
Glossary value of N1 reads 99.6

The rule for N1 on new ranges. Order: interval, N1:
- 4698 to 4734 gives 98.8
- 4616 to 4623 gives 98.1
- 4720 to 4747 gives 100.8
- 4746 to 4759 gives 100.8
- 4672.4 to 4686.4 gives 100.0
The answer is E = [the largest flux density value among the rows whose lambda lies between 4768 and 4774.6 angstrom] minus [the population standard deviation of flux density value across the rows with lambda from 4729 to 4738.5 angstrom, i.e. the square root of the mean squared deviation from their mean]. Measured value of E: 100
